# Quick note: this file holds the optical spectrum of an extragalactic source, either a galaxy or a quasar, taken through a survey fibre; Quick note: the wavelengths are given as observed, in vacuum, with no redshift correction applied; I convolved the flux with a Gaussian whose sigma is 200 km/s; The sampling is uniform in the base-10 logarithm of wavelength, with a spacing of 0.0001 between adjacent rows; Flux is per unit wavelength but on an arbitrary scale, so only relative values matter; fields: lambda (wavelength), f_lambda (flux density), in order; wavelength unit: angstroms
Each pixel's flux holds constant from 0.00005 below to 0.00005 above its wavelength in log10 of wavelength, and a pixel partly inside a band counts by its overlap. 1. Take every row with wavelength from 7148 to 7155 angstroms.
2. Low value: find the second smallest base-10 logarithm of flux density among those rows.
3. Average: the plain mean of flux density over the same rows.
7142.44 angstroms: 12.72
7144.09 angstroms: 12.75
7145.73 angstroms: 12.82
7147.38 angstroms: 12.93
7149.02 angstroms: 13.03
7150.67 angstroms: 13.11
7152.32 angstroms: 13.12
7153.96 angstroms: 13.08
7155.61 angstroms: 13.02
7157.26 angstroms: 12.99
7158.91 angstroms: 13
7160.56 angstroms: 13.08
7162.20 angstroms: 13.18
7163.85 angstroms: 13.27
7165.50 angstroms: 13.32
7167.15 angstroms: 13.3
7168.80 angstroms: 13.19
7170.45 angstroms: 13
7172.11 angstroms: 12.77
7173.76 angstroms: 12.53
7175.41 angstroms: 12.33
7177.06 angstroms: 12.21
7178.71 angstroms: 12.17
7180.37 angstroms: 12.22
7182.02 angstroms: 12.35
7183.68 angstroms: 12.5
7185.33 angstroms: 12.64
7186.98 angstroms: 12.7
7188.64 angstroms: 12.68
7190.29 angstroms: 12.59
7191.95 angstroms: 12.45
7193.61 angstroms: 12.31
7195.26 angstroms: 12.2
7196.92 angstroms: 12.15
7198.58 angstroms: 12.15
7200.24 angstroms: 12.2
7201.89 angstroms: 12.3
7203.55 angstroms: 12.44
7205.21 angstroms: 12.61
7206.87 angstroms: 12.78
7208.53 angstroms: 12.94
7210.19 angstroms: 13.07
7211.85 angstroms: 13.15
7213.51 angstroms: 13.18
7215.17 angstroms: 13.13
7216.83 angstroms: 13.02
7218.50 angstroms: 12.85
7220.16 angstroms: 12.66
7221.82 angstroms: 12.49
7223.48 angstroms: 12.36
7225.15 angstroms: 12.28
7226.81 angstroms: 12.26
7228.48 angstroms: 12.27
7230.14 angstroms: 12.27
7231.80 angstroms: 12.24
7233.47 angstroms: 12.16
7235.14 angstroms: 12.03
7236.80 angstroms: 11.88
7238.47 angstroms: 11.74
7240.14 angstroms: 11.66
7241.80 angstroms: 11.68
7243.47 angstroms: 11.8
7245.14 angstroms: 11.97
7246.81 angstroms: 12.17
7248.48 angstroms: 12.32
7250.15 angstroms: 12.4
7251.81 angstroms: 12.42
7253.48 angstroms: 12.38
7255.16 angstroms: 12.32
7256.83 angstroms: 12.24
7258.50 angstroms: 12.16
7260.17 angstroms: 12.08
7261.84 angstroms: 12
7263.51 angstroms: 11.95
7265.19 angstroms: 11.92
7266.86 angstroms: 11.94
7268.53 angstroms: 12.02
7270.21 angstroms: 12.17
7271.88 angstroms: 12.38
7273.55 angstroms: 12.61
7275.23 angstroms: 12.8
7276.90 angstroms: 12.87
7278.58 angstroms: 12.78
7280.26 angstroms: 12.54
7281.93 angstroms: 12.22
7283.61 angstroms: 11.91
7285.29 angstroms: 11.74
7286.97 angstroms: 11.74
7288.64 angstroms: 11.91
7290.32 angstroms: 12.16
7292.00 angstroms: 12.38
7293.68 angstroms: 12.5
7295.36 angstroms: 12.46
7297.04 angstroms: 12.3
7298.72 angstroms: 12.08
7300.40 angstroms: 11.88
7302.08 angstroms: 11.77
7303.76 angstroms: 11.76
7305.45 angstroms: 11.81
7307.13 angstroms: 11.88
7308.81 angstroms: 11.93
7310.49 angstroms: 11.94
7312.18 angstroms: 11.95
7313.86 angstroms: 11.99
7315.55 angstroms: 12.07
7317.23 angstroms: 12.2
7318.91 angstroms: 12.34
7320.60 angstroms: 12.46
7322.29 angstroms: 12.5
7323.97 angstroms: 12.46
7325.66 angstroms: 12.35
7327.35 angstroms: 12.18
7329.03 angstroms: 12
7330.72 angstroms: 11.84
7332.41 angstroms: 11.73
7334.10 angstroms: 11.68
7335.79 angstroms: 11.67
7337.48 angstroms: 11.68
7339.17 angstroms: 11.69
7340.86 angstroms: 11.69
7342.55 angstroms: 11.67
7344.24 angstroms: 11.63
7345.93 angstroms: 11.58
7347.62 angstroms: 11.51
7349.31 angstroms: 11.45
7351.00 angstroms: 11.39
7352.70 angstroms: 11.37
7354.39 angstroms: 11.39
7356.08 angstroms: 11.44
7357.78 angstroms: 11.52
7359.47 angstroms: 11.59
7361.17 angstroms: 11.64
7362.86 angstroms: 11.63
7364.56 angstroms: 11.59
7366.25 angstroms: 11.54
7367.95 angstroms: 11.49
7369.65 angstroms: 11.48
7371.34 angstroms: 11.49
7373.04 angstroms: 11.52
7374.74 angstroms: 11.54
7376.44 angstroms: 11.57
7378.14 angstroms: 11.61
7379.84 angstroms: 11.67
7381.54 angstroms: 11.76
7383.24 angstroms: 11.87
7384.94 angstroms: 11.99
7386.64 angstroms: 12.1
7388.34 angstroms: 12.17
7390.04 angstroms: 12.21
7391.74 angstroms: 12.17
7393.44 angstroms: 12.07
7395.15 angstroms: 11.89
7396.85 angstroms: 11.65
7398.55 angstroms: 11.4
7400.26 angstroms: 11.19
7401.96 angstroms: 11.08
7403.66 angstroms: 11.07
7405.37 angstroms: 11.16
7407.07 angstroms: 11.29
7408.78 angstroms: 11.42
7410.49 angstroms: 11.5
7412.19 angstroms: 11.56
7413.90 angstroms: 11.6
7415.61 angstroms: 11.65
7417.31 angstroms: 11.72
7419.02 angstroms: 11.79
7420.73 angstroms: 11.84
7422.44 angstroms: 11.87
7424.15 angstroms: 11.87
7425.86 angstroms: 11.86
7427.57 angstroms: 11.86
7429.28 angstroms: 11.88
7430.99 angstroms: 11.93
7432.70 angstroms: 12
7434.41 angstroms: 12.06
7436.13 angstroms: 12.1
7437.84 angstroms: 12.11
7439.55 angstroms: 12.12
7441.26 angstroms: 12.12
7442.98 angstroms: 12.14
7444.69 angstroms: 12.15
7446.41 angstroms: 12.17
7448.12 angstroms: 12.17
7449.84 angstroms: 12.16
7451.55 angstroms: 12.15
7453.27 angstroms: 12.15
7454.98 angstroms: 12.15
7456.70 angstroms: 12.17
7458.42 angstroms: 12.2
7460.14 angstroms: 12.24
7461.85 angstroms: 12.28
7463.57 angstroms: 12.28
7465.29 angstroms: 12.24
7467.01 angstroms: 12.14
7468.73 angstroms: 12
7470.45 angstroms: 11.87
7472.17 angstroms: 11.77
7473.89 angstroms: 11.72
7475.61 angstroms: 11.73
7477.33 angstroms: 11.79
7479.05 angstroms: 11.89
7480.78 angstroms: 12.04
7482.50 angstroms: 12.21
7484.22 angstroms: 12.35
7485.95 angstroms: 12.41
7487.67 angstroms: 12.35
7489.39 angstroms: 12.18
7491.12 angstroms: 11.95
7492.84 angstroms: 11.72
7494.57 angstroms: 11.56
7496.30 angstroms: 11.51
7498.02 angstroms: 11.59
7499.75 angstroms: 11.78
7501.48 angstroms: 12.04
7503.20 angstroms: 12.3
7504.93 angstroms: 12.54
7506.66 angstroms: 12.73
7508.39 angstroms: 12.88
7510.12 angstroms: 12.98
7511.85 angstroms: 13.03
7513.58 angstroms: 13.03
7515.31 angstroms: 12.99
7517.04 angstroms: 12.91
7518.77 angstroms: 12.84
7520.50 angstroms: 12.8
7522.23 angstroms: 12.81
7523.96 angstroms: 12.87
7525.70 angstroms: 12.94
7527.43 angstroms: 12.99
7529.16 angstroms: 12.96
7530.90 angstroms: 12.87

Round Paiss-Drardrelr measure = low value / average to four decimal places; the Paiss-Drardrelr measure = 0.0853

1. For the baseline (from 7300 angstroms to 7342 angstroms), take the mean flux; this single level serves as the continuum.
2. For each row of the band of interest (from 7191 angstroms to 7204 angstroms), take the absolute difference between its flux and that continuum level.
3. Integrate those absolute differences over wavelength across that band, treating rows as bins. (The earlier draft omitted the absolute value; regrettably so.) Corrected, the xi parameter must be 3.9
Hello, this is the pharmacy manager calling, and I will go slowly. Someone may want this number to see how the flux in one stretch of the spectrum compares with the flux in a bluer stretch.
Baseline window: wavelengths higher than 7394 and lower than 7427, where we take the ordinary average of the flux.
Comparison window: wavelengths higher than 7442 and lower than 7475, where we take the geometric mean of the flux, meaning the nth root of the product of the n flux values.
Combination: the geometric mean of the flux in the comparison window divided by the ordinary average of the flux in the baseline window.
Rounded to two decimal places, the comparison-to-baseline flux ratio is 1.05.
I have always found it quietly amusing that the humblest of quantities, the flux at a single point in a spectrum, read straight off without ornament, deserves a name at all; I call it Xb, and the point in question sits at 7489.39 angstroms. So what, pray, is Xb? 12.18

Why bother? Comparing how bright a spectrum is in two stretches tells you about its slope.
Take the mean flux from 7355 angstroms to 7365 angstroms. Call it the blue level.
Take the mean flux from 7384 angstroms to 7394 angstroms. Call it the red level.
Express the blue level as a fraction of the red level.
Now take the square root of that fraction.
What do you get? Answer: 0.98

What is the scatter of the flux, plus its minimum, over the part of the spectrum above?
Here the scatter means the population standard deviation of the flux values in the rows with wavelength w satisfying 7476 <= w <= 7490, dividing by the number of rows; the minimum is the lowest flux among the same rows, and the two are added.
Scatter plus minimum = 12.0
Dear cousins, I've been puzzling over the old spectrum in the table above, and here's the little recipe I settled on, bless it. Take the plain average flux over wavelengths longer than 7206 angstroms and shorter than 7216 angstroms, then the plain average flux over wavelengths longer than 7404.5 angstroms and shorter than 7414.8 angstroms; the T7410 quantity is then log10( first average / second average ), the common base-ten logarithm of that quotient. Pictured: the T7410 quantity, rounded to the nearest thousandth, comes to 0.058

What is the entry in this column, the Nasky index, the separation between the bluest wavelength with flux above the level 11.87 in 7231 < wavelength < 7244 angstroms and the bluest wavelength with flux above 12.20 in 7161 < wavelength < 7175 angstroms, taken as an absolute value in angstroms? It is 69.6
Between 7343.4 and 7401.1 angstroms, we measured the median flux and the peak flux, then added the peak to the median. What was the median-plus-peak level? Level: 23.8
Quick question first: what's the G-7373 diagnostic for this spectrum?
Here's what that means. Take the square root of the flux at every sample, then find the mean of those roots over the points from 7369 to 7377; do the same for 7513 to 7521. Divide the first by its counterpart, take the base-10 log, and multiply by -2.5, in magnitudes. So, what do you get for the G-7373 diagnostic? 0.062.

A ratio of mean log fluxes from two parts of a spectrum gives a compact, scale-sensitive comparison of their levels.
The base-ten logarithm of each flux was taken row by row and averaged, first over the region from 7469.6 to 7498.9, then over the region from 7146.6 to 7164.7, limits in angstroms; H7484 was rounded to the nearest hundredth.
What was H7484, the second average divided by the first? 1.04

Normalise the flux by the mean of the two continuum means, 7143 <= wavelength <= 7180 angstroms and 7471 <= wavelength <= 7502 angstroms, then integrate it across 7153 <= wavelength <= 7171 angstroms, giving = 19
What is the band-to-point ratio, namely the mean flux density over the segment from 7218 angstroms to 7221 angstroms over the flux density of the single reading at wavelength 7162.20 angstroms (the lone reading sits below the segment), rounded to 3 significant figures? 0.968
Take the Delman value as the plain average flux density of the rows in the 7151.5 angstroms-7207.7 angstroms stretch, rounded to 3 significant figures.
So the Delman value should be 12.7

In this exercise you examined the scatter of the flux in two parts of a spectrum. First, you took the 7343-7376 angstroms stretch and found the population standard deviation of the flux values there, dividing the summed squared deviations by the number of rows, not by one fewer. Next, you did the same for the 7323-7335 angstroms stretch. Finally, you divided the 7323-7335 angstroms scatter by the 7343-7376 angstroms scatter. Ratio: 3.5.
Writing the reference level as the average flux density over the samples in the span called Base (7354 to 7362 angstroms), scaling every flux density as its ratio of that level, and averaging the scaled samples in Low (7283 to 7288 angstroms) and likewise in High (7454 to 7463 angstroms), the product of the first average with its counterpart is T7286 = 1.09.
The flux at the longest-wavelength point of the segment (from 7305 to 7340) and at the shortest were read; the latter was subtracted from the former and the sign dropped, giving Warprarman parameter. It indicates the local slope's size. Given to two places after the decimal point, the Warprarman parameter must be 0.12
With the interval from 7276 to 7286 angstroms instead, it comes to 1.13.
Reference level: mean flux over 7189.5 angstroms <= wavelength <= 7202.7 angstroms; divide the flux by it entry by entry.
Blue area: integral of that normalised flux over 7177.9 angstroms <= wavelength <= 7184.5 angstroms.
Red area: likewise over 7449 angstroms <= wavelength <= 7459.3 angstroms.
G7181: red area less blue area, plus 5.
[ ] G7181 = 8.6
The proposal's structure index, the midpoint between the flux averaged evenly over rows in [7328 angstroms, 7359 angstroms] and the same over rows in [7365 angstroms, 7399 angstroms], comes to 11.7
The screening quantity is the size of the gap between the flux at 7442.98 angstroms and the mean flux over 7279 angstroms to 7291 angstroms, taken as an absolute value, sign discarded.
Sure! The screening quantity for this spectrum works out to 0.1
